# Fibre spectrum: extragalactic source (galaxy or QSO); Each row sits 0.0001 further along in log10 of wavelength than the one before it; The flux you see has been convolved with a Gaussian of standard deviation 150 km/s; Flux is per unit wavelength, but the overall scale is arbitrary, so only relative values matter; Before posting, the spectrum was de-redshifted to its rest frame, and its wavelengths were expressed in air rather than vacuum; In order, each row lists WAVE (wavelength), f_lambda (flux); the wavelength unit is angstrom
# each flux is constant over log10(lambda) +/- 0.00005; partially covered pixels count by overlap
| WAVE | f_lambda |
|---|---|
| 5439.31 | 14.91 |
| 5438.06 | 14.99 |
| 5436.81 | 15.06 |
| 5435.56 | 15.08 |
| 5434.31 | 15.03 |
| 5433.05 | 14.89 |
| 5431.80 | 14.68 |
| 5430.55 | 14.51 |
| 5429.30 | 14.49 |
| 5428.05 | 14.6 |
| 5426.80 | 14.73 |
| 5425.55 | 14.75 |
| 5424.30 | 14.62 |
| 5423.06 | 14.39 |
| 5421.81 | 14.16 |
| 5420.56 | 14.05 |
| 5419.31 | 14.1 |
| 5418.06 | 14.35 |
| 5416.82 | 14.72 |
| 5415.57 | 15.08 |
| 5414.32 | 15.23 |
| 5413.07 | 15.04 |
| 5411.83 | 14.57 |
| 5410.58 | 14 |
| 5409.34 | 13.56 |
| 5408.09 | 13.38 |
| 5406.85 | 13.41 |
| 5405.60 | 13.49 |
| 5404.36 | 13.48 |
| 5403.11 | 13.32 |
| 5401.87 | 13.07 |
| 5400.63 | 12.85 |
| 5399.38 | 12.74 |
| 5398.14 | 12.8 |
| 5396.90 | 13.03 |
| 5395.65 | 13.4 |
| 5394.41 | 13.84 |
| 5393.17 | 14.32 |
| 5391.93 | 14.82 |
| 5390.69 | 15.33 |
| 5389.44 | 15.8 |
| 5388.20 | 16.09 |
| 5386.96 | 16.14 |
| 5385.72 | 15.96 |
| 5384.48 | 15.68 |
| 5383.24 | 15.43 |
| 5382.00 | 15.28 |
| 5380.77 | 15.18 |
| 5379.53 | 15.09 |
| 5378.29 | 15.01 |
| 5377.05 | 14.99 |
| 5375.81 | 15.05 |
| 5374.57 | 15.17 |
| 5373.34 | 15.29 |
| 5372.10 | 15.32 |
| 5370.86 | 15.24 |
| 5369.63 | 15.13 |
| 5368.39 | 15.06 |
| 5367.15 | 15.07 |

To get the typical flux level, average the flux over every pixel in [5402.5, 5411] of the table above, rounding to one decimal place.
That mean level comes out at 13.5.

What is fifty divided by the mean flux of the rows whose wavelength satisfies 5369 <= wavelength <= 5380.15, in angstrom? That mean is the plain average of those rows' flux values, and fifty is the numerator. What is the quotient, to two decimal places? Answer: 3.30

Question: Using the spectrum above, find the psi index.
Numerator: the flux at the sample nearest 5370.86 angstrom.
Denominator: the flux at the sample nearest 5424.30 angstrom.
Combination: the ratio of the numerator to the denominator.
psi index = 1.04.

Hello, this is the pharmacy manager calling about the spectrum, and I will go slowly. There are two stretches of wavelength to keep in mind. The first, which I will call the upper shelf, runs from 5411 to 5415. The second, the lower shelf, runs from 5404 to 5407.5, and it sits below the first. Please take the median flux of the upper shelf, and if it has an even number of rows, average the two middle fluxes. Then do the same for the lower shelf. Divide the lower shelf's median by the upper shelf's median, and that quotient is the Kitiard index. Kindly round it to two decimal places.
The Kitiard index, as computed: 0.90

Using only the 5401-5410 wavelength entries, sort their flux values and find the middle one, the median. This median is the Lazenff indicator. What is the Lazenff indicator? 13.4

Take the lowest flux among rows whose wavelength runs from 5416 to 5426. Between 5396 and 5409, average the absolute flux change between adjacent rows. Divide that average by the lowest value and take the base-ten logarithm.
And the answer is -2.04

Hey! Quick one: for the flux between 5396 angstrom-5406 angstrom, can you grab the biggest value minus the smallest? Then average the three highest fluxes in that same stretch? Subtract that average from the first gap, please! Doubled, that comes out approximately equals -25.4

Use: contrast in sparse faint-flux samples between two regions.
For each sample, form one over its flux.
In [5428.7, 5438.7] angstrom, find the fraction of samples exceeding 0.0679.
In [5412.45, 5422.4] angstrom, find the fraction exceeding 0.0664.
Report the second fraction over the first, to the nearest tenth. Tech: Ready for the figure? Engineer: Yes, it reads 2.0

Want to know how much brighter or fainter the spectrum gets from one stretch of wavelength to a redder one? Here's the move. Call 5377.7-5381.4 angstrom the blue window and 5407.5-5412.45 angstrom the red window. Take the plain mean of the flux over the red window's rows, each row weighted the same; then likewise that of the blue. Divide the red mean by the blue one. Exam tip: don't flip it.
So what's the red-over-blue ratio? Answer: 0.92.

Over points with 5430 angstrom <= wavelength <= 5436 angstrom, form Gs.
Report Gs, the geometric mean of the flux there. 14.8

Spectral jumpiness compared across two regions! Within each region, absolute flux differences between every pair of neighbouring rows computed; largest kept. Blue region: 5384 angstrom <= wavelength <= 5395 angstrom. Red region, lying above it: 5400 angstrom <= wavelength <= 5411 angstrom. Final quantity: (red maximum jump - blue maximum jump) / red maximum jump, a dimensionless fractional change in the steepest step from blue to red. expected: -0.2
